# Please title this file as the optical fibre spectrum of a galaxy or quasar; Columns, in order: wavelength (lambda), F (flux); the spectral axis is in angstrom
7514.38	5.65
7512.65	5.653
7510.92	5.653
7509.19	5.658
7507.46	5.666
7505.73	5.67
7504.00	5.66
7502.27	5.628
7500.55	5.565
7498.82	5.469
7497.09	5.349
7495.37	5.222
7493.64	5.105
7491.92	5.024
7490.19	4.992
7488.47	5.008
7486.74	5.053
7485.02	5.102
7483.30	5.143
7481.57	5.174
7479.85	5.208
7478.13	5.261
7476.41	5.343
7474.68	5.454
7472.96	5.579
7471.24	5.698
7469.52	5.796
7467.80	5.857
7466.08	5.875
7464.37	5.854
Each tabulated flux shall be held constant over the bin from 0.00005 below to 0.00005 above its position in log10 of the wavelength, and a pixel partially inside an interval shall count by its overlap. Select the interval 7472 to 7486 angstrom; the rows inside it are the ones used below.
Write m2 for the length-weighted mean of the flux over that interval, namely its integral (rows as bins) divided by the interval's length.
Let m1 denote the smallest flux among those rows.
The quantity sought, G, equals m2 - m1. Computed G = 0.2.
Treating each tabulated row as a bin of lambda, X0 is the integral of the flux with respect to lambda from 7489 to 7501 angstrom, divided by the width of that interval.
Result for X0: 5.2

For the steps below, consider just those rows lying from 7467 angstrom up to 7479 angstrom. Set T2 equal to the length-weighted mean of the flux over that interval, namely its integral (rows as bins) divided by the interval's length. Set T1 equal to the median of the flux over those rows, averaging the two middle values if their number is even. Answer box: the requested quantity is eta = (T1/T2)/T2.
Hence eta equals 0.180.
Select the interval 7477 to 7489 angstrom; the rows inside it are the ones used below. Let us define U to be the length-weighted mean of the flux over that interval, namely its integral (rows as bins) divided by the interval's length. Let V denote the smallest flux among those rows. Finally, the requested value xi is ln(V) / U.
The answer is 0.313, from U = 5.1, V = 5.008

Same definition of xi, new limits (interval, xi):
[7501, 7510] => 0.306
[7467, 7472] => 0.301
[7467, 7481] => 0.299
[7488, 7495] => 0.319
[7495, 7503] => 0.303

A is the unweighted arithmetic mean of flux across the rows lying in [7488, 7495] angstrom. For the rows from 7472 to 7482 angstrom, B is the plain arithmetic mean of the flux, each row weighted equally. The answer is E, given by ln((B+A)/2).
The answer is 1.65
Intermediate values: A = 5.03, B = 5.34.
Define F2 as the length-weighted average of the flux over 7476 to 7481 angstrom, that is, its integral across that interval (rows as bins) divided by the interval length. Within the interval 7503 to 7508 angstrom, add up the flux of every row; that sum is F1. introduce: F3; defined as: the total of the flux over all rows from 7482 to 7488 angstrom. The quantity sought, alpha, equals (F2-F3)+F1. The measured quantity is 7.0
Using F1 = 17.0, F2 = 5.3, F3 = 15.3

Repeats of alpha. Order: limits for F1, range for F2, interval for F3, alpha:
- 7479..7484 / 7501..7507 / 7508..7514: 4.2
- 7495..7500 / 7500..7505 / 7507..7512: 4.7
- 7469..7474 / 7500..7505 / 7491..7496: 7.3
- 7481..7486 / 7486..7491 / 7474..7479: 4.4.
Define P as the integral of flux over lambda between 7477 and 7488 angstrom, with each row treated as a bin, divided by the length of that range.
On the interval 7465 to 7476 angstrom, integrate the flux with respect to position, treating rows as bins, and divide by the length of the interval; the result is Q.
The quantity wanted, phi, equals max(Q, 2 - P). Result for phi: 5.70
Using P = 5.16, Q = 5.70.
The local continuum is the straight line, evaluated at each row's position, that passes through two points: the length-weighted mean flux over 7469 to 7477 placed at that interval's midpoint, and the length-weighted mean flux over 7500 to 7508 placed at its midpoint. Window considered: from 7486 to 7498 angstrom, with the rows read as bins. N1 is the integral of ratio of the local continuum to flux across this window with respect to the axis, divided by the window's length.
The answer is 1.099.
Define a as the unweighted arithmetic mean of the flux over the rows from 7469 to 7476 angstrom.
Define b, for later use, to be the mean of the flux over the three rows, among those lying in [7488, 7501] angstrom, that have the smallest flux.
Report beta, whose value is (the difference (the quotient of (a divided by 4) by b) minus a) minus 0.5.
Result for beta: -5.85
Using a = 5.6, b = 5.01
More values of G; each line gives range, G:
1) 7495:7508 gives 0.3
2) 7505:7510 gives 0.0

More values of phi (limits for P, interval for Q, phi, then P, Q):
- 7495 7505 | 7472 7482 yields 5.35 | 5.50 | 5.35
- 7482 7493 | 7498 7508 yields 5.61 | 5.06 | 5.61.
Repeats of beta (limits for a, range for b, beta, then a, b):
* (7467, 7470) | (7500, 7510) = -6.07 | 5.8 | 5.62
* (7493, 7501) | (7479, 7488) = -5.58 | 5.3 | 5.10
